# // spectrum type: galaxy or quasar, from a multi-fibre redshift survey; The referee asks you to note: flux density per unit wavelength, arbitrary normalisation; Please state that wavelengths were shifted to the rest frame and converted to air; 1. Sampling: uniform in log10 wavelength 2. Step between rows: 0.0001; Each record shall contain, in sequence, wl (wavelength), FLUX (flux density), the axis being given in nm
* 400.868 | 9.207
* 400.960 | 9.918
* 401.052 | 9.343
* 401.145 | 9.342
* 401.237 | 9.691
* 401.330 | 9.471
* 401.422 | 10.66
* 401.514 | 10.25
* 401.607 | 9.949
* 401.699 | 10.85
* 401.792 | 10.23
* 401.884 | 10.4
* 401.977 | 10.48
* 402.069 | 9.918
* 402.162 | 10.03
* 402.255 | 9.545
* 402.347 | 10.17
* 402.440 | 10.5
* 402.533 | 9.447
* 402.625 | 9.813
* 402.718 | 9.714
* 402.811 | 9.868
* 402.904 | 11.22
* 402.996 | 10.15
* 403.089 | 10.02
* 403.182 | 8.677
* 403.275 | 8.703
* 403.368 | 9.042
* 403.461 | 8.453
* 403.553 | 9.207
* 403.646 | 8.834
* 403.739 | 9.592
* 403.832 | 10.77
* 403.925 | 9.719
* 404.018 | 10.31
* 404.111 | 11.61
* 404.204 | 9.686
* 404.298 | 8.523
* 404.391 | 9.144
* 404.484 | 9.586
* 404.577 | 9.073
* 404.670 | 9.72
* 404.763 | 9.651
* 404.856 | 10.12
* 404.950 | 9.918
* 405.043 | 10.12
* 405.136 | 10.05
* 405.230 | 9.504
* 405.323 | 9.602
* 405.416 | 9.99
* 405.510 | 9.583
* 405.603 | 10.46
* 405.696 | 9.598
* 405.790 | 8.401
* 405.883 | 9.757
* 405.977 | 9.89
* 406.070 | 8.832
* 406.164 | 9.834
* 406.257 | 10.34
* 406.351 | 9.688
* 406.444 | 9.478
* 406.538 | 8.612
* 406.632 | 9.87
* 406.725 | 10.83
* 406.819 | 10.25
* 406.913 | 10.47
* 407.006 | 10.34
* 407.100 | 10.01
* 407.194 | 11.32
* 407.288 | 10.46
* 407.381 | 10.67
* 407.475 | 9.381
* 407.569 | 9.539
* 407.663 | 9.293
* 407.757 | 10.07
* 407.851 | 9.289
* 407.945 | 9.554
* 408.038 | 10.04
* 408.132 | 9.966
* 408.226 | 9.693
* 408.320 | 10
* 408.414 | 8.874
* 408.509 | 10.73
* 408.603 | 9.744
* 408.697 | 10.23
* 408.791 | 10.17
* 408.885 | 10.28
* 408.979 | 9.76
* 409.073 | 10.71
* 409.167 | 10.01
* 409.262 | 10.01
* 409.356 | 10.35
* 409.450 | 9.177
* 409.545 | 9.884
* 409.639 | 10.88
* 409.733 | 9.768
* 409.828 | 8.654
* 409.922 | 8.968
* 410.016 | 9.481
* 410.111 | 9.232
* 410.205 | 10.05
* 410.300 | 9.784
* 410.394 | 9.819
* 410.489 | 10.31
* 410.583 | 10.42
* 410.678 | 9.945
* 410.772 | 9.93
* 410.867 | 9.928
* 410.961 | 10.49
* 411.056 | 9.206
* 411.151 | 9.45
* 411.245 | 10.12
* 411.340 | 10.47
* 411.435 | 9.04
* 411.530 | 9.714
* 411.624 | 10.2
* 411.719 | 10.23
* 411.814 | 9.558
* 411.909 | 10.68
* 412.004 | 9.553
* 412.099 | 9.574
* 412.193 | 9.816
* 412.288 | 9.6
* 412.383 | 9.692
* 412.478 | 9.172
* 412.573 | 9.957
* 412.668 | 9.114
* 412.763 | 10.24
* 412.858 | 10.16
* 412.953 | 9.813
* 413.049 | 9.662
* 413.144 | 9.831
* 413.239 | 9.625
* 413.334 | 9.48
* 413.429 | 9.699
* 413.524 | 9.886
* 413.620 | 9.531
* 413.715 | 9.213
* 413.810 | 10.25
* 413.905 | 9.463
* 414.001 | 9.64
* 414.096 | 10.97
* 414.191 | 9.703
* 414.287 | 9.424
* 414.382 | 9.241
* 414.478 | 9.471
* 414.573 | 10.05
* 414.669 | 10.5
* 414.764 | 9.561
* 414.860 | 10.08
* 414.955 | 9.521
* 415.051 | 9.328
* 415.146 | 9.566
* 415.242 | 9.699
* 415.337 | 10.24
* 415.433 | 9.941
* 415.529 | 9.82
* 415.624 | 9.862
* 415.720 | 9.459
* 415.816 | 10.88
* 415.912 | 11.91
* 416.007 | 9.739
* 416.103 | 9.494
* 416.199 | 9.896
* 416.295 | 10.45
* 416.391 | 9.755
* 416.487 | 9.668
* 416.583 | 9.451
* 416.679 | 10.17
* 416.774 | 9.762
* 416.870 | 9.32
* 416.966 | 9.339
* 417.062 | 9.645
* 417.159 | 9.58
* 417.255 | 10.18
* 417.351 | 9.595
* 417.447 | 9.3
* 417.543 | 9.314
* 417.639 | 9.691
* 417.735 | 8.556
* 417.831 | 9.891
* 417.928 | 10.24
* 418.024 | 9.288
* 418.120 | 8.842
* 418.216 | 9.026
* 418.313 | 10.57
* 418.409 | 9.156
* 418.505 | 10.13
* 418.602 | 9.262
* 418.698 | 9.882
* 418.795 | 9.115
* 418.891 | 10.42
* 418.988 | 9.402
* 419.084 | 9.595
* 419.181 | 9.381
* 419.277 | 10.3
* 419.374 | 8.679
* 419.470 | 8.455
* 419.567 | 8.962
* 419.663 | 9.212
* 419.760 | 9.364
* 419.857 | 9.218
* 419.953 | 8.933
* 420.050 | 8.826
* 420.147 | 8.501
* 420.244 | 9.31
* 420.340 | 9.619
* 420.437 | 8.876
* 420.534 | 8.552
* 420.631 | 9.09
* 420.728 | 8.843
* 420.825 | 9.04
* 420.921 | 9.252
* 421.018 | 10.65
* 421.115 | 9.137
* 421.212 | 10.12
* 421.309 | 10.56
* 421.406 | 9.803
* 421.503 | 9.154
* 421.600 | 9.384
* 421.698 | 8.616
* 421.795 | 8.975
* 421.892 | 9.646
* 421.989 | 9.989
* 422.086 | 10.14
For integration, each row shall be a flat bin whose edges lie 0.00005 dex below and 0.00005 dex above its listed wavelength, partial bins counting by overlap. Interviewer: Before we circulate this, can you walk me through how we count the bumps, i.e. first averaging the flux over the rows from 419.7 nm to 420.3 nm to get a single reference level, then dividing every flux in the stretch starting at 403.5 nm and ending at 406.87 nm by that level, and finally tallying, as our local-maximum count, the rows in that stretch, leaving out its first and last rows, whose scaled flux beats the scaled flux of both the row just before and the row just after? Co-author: 11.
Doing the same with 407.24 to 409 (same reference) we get 8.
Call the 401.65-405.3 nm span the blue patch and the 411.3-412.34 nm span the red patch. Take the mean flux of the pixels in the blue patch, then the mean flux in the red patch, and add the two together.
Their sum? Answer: 19.66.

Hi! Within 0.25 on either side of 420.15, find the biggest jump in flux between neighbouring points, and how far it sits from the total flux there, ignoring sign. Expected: 44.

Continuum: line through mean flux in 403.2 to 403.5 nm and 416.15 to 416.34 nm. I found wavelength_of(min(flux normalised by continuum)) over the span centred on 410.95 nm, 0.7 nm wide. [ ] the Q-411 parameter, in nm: 411.056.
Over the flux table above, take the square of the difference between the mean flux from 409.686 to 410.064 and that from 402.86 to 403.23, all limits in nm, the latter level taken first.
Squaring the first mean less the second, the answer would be 0.64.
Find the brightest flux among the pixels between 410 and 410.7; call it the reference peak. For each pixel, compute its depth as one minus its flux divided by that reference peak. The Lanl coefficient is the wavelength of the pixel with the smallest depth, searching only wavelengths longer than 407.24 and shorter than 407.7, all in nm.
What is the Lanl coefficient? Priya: 407.381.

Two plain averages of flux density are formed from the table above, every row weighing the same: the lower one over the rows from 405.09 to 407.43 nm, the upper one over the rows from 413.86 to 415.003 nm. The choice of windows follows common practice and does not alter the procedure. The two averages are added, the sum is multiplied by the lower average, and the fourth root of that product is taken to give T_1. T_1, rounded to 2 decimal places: 3.74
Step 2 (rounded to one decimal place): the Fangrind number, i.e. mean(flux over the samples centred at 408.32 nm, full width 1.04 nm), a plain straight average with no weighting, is 9.8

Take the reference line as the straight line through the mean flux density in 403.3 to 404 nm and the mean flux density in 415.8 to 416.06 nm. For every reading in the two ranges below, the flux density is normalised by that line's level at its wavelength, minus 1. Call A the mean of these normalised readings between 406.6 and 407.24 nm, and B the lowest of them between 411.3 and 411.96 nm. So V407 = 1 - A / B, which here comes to 1.56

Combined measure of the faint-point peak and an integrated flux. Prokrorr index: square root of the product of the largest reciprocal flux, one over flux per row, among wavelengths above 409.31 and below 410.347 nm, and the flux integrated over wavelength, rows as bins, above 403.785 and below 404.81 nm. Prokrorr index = 1.08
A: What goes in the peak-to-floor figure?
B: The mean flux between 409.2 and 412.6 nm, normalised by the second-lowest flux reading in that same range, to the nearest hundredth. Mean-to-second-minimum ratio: 1.09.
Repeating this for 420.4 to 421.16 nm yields 1.04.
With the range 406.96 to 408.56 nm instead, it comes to 1.07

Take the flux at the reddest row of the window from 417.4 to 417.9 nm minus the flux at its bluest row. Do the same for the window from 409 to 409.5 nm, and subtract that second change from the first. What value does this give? 2.1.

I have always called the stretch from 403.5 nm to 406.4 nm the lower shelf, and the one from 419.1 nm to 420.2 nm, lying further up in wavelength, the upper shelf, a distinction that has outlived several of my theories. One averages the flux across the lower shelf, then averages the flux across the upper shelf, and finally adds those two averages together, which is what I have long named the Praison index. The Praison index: 18.8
